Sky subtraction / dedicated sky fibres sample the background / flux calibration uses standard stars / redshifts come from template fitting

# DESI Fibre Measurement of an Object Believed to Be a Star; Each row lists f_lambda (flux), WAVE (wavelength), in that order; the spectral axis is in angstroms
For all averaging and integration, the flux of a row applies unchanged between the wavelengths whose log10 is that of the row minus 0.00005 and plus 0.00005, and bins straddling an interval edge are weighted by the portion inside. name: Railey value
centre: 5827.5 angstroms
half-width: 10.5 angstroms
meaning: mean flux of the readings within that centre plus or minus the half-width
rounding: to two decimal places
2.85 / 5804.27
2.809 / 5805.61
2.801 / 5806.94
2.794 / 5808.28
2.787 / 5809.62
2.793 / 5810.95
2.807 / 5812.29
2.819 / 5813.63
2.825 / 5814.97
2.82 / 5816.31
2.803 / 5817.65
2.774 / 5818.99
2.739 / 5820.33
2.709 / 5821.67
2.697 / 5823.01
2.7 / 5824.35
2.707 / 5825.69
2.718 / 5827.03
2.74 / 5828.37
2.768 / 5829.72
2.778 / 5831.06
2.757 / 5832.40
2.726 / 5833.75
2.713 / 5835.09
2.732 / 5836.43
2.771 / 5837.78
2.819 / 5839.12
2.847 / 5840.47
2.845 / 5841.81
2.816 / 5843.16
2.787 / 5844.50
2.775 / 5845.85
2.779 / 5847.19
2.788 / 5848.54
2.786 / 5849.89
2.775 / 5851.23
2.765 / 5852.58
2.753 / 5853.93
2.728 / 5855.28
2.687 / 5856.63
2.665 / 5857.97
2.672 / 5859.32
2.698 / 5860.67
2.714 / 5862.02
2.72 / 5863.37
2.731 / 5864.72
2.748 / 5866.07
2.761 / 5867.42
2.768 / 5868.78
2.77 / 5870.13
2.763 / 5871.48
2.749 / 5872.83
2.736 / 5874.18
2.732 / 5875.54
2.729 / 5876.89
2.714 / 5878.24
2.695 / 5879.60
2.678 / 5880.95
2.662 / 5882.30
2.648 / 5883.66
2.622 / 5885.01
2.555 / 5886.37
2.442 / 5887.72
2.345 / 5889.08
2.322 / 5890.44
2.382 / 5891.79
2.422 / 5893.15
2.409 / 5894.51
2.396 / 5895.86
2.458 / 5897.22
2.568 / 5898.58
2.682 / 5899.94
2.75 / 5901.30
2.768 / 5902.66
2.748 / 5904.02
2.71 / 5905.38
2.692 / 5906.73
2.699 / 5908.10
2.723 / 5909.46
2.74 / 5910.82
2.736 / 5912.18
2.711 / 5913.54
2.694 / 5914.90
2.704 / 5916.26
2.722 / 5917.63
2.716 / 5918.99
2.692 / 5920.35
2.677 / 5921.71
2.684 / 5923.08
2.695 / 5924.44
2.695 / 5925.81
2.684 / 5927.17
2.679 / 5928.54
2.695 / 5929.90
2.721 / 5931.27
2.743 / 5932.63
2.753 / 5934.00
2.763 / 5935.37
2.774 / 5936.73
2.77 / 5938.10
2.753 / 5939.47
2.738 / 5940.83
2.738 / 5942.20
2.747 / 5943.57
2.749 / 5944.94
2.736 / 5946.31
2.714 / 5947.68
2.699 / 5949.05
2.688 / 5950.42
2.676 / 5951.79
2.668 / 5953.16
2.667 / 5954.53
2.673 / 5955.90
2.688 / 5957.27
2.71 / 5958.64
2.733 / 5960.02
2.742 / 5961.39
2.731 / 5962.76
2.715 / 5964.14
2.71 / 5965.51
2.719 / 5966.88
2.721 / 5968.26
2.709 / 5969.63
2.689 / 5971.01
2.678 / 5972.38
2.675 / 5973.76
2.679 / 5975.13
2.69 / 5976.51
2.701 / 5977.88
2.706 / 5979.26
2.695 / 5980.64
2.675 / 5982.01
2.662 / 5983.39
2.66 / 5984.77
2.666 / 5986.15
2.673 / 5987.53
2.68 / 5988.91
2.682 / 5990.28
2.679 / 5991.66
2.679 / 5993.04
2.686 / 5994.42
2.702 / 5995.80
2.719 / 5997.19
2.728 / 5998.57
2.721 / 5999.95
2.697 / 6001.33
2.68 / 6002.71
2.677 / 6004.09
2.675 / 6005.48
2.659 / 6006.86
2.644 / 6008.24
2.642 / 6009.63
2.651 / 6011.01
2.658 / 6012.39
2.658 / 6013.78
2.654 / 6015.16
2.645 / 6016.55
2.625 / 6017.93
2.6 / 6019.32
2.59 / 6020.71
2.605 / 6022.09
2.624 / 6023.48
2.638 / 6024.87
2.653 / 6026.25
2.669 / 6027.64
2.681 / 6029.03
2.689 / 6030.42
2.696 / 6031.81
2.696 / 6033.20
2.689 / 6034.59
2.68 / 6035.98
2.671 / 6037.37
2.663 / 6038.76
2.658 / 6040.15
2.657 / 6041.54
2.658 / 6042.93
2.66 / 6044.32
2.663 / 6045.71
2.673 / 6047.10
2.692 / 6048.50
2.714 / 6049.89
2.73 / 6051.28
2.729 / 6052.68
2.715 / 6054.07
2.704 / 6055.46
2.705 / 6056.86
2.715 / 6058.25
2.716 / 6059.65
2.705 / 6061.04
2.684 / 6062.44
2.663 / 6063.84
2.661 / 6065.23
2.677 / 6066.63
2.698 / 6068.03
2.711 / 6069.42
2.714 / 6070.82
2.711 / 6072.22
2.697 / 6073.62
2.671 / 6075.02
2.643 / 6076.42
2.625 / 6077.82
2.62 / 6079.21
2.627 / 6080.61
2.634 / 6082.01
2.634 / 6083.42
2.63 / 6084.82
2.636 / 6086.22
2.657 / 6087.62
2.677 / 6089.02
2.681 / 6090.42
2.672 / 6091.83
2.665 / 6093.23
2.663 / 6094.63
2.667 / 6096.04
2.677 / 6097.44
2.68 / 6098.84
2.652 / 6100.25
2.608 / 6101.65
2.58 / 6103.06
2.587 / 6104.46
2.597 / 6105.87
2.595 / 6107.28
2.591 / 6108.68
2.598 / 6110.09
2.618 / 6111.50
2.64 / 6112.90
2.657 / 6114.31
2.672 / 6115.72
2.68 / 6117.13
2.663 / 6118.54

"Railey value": 2.74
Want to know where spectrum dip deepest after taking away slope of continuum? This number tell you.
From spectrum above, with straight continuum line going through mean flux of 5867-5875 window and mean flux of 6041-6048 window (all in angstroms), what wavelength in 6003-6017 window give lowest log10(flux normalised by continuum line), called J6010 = 6009.63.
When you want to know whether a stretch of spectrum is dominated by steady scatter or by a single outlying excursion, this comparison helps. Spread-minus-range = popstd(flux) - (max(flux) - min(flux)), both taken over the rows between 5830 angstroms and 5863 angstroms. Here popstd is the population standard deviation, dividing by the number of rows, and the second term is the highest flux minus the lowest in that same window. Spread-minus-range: -0.13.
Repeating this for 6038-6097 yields -0.08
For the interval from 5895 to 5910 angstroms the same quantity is -0.25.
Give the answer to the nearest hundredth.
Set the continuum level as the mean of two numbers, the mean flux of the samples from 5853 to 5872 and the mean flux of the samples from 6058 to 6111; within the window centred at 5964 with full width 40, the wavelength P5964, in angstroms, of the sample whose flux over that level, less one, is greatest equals 5944.94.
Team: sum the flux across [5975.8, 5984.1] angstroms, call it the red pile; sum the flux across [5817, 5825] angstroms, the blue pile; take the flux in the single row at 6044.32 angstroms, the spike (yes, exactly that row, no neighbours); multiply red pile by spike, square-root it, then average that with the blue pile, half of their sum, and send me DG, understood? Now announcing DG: 11.5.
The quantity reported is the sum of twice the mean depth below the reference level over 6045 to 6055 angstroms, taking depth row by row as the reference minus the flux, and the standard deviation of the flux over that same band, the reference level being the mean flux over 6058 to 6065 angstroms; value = 0.01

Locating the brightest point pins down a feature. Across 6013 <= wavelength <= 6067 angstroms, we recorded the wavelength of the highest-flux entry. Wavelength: 6051.28 angstroms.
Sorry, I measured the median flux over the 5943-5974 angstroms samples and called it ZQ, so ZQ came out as 2.71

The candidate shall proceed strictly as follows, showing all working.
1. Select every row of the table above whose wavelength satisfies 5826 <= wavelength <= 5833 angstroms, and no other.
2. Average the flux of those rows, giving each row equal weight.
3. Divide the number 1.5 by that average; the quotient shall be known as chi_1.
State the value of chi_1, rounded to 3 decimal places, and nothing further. 0.545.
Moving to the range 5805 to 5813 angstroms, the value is 0.536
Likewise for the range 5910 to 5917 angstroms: 0.552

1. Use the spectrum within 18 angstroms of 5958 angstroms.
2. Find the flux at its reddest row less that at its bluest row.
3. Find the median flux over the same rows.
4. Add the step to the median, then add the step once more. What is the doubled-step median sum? 2.59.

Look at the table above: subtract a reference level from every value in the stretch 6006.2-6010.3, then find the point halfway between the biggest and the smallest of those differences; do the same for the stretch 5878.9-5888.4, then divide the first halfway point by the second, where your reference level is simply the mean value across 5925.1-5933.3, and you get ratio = 0.4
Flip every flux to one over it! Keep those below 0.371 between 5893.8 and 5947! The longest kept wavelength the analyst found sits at 5946.31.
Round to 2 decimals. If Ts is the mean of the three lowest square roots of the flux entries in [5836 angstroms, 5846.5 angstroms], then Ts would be 1.66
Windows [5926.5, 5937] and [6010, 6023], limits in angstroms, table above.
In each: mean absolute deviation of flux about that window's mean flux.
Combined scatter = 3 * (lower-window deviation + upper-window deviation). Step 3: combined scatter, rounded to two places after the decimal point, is 0.17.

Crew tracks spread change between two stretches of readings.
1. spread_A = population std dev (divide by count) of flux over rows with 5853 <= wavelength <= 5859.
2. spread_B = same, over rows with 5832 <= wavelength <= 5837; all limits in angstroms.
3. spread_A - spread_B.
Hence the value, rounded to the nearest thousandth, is 0.018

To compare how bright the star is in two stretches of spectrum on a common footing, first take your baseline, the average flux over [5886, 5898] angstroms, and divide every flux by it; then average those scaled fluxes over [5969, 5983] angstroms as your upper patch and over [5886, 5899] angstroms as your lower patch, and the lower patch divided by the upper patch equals 0.90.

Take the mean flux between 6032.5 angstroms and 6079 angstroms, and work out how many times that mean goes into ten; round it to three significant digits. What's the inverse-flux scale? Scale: 3.72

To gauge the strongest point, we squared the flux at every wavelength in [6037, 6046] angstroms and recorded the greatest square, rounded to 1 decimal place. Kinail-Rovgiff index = 7.1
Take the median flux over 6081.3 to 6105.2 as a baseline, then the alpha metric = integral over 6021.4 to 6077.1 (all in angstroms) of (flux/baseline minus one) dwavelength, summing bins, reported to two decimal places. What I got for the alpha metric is 0.52 angstroms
